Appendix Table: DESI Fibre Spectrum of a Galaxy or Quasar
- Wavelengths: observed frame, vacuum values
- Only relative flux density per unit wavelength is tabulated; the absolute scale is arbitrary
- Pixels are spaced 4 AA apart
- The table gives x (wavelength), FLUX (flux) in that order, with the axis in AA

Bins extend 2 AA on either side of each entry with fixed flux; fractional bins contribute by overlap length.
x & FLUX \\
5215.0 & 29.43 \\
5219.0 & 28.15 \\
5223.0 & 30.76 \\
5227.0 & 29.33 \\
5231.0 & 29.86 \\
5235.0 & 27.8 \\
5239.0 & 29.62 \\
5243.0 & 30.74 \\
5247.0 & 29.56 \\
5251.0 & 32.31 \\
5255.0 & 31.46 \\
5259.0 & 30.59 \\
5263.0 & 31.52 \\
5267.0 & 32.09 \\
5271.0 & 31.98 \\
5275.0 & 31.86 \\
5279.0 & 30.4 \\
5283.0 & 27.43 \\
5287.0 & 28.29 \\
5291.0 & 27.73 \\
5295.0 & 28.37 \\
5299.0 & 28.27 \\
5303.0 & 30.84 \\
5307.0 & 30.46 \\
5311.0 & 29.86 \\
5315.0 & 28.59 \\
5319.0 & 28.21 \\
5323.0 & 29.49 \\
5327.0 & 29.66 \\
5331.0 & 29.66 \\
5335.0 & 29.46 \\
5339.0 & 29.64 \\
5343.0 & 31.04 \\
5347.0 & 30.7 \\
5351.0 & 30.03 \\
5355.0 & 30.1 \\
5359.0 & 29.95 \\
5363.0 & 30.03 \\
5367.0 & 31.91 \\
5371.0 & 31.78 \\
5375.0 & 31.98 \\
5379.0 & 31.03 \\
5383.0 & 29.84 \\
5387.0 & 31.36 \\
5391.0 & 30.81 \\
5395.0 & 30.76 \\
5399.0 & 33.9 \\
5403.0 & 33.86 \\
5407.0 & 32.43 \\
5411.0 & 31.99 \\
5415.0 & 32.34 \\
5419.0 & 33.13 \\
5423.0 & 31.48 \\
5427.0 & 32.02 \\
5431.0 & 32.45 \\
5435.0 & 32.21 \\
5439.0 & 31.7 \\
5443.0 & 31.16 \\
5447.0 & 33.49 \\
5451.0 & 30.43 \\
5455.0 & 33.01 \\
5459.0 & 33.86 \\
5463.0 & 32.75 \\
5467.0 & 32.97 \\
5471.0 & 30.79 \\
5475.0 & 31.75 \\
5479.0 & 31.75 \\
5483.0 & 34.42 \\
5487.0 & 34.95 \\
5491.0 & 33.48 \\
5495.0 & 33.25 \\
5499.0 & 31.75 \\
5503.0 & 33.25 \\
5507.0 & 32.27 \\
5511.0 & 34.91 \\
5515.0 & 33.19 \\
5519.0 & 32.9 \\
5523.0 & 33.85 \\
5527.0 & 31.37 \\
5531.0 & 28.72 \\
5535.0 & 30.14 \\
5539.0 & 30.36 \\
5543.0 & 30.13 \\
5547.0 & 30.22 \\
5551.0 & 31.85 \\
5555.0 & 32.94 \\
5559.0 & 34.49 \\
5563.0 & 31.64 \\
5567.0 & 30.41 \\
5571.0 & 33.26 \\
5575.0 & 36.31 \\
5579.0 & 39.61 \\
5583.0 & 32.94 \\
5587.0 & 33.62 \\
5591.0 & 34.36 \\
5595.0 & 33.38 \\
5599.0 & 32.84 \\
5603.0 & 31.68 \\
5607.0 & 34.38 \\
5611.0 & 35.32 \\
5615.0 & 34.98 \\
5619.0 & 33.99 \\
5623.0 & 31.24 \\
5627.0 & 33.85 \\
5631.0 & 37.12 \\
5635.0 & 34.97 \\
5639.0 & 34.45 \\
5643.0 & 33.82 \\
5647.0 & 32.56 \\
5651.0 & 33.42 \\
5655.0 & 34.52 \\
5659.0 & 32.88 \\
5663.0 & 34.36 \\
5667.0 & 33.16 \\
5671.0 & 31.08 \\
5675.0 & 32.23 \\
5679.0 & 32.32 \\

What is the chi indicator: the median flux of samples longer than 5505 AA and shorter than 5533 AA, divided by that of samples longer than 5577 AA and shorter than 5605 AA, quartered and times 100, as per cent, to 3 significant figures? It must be 24.6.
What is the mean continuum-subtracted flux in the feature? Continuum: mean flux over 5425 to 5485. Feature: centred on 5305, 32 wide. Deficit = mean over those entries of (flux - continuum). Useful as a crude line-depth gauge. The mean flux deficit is -3.3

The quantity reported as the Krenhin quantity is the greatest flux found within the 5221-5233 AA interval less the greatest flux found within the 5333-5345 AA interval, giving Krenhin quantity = 0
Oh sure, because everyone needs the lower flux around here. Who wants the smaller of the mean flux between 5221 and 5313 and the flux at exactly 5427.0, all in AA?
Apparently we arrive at 30.05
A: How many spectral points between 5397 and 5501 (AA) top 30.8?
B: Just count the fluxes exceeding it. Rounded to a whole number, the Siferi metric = 24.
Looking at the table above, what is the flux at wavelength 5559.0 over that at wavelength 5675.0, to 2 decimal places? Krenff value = 1.07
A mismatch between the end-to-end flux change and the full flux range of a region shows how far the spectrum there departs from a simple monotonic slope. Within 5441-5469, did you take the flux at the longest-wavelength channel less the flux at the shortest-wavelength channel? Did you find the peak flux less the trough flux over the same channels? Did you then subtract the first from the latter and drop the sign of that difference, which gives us 1.6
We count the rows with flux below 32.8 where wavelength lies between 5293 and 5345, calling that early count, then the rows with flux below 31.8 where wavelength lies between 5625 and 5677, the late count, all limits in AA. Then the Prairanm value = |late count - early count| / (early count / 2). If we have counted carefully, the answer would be 1.8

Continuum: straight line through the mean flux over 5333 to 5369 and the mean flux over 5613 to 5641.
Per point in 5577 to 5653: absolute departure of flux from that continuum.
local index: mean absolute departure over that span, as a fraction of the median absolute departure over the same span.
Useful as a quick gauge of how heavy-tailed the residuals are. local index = 1.67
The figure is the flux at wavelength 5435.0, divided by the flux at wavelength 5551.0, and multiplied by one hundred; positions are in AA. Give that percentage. 101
